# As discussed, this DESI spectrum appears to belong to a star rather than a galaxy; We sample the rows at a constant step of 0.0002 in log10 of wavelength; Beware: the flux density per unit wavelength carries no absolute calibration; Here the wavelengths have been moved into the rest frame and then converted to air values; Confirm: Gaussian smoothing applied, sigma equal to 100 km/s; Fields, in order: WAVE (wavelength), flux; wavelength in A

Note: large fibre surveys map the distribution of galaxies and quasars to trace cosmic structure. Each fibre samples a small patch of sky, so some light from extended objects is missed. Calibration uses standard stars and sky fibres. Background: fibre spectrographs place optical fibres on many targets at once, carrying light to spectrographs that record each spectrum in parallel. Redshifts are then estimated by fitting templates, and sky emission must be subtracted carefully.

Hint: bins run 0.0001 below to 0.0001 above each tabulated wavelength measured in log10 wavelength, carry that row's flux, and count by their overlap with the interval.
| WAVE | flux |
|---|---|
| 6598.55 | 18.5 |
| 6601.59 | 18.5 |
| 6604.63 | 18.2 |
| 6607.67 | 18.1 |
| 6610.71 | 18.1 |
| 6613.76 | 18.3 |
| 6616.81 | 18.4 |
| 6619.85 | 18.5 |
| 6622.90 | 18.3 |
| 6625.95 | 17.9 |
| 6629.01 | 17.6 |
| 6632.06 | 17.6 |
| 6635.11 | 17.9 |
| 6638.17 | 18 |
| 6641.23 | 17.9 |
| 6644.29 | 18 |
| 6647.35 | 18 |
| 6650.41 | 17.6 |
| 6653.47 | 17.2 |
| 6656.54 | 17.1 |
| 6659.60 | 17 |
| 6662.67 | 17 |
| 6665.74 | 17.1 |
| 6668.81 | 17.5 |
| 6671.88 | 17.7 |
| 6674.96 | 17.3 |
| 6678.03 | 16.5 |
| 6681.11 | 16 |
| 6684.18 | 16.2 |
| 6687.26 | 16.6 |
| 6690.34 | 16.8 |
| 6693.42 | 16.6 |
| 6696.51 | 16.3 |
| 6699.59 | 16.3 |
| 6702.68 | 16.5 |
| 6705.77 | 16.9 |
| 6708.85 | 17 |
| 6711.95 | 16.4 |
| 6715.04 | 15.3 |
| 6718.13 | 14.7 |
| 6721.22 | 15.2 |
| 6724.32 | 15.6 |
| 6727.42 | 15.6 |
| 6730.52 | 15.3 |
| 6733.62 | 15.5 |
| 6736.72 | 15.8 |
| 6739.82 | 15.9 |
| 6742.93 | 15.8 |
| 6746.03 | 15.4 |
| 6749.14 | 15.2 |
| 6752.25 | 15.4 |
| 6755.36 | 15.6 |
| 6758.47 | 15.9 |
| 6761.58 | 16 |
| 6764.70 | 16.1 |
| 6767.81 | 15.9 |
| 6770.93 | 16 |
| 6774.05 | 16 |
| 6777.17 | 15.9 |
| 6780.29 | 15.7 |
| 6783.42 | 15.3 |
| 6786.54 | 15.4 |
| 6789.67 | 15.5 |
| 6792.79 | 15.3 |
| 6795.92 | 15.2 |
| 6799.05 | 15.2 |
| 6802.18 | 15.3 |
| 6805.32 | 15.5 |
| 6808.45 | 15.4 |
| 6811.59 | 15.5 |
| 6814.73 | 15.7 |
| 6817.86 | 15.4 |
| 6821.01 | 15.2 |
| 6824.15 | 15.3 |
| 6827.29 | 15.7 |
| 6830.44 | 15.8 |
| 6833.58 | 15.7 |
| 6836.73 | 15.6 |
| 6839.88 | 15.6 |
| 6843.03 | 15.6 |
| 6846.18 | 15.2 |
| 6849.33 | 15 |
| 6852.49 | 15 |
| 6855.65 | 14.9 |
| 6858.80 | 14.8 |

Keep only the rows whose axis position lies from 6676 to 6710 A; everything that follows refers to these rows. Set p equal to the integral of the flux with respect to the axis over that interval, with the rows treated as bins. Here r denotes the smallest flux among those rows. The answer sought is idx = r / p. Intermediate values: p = 562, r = 16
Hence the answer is 0.0285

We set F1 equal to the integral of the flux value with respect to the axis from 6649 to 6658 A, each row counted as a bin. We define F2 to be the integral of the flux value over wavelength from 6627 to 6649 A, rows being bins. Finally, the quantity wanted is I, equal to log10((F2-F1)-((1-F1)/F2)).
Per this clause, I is 2.38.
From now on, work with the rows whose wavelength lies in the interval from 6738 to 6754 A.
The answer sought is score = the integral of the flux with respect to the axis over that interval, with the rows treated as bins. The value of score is 249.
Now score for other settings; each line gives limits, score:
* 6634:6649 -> 269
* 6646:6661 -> 261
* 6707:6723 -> 252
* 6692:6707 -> 248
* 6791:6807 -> 245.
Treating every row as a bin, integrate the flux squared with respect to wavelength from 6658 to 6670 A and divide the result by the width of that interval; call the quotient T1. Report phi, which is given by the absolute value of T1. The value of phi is 294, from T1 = 294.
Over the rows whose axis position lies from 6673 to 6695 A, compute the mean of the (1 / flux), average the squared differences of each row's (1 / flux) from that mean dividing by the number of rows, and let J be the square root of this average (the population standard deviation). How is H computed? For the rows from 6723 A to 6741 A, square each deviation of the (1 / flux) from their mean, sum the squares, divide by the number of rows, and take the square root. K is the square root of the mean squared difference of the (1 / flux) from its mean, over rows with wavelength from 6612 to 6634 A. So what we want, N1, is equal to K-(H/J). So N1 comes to -0.6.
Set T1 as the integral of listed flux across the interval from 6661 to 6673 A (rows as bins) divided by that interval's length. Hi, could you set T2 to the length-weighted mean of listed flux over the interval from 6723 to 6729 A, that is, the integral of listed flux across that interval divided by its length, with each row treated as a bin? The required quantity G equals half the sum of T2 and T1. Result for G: 16.4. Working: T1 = 17.3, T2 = 15.6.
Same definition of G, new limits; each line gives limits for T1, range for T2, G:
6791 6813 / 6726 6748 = 15.5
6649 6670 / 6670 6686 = 17.0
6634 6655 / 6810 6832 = 16.7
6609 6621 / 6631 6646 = 18.1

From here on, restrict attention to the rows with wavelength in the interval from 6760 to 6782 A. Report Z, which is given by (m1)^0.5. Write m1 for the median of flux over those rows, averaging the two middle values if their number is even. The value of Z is 4.00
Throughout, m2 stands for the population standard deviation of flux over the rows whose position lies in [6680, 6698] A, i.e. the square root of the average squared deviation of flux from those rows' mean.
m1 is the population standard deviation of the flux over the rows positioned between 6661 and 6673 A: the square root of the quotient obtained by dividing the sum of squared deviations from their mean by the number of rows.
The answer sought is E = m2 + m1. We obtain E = 0.56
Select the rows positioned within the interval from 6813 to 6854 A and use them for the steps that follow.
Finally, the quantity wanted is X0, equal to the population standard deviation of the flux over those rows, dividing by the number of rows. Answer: 0.27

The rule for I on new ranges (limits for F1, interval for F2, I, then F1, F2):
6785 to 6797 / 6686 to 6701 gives 1.81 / 184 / 248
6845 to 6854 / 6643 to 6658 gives 2.11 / 136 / 264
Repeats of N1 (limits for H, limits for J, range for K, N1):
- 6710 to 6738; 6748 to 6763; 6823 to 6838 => -1.5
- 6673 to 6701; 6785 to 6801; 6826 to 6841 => -2.6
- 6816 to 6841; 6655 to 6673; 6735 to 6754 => -0.9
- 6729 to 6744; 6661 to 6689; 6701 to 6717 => -0.5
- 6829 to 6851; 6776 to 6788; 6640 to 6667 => -1.2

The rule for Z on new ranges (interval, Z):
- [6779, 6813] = 3.92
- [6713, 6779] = 3.95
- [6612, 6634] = 4.28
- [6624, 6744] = 4.10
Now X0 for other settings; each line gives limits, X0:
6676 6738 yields 0.63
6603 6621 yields 0.15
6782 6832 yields 0.18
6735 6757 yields 0.24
